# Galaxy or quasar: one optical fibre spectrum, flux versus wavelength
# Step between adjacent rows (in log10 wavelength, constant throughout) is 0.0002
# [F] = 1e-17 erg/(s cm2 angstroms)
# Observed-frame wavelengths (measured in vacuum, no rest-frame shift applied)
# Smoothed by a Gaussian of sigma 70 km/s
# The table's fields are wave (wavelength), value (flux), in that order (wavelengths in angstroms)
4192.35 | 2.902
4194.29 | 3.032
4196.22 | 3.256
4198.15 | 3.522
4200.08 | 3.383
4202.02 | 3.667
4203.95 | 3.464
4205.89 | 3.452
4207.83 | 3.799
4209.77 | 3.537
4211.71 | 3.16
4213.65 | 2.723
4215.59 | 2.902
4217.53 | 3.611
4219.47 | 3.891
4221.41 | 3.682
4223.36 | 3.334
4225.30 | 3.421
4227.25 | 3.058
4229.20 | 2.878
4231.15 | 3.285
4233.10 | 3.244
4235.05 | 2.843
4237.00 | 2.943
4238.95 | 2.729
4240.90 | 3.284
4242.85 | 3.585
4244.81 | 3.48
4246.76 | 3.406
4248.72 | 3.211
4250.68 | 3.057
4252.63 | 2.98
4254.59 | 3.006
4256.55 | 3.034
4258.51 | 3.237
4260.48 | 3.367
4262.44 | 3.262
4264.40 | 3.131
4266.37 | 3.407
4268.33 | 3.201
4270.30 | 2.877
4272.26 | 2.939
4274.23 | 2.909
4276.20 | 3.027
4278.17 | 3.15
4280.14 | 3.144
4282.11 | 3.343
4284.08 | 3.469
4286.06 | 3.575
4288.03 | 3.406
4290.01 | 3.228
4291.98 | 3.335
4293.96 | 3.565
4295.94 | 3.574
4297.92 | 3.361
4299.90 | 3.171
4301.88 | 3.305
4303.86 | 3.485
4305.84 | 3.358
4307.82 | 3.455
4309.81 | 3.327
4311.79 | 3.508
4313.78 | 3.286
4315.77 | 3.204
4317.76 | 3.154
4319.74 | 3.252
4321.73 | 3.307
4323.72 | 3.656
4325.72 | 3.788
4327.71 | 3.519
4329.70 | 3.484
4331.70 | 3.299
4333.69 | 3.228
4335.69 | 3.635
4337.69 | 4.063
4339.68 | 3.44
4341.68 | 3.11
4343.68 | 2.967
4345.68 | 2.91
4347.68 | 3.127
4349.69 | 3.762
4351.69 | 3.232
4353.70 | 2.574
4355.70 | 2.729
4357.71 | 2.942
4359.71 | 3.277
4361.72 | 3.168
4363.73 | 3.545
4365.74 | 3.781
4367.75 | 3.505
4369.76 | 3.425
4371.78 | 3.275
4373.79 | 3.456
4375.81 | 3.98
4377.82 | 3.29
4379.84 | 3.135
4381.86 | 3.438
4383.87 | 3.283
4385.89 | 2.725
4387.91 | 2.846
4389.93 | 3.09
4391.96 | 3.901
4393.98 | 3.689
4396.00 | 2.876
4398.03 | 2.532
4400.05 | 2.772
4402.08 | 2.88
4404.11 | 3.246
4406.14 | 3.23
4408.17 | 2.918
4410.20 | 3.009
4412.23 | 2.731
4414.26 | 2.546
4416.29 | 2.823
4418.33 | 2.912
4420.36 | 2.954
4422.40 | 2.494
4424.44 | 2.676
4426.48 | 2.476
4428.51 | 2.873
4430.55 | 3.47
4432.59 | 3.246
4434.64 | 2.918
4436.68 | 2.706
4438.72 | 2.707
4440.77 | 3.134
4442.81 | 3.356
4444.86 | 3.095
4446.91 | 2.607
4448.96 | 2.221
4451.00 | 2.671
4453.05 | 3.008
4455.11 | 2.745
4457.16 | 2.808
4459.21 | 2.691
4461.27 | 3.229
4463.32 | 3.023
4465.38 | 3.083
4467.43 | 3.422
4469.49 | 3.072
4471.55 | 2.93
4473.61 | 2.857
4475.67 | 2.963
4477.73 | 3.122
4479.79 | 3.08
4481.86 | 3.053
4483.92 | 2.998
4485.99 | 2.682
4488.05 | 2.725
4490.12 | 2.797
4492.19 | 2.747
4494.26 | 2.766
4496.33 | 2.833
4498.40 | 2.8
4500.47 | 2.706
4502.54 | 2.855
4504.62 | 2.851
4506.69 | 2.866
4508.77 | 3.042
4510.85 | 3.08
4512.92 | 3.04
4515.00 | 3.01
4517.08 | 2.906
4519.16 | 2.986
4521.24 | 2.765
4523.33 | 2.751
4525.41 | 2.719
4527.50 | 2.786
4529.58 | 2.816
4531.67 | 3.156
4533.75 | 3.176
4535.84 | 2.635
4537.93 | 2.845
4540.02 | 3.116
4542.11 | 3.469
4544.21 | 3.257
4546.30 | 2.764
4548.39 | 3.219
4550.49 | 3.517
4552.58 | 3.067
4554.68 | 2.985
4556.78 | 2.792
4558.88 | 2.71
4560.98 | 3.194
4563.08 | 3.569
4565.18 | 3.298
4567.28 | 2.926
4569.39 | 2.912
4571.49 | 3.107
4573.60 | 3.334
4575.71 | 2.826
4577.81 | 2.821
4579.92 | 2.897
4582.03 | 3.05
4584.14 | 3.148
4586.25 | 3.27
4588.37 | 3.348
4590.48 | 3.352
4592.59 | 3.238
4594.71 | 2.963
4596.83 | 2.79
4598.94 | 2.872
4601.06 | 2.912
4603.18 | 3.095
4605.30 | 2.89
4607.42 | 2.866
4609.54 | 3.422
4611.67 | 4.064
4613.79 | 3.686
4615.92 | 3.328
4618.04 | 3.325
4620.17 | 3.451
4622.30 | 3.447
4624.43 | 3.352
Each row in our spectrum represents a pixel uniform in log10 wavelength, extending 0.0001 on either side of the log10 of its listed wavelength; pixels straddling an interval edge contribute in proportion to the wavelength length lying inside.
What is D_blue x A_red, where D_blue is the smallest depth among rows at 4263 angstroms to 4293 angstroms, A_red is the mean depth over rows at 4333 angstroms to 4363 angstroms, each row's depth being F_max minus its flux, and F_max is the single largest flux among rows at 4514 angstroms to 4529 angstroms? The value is 0.11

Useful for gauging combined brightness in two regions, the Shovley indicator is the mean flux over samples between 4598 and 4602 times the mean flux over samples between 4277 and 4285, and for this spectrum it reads 9.5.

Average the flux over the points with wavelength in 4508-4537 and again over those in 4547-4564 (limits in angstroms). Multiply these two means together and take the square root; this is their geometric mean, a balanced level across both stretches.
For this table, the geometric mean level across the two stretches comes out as 3.02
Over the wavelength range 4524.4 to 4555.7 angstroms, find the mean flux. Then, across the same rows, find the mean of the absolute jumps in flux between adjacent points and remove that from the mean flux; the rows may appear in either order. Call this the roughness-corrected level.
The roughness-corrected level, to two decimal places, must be 2.76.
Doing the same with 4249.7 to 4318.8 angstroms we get 3.12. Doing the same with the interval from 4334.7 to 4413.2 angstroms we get 2.90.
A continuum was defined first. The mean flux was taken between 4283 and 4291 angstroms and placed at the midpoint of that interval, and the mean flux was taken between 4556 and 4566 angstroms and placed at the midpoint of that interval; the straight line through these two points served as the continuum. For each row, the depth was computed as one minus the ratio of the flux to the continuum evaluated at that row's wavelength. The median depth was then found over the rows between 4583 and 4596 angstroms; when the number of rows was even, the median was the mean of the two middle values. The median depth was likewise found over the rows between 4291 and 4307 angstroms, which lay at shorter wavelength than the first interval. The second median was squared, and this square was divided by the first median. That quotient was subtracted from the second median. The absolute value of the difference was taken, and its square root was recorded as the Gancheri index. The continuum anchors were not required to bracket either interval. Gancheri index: 0.13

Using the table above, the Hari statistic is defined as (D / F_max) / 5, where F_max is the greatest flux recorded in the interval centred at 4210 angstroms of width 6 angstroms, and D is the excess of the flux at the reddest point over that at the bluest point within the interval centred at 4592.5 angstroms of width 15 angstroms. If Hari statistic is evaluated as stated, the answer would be -0.021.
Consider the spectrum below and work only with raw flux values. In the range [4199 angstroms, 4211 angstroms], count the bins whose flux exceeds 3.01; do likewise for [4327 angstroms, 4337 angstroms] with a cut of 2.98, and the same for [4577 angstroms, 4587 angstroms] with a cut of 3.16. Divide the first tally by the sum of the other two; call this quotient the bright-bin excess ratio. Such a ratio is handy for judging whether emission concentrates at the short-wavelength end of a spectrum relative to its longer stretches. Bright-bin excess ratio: 1.0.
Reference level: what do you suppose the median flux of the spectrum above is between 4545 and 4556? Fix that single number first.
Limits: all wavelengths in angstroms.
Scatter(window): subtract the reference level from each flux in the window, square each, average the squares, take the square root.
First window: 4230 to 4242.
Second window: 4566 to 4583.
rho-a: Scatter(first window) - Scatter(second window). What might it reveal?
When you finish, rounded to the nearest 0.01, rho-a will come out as 0.04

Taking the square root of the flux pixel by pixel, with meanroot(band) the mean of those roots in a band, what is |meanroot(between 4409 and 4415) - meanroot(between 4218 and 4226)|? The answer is 0.23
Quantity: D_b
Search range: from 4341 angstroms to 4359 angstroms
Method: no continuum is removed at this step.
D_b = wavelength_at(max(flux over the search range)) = 4349.69 angstroms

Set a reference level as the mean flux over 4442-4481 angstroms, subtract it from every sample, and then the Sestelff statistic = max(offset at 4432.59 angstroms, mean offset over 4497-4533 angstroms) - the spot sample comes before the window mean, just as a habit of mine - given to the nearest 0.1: 0.3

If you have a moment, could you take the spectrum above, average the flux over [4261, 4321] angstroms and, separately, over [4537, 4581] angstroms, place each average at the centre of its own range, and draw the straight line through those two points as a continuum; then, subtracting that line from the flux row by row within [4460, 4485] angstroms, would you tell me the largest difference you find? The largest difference 0.275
